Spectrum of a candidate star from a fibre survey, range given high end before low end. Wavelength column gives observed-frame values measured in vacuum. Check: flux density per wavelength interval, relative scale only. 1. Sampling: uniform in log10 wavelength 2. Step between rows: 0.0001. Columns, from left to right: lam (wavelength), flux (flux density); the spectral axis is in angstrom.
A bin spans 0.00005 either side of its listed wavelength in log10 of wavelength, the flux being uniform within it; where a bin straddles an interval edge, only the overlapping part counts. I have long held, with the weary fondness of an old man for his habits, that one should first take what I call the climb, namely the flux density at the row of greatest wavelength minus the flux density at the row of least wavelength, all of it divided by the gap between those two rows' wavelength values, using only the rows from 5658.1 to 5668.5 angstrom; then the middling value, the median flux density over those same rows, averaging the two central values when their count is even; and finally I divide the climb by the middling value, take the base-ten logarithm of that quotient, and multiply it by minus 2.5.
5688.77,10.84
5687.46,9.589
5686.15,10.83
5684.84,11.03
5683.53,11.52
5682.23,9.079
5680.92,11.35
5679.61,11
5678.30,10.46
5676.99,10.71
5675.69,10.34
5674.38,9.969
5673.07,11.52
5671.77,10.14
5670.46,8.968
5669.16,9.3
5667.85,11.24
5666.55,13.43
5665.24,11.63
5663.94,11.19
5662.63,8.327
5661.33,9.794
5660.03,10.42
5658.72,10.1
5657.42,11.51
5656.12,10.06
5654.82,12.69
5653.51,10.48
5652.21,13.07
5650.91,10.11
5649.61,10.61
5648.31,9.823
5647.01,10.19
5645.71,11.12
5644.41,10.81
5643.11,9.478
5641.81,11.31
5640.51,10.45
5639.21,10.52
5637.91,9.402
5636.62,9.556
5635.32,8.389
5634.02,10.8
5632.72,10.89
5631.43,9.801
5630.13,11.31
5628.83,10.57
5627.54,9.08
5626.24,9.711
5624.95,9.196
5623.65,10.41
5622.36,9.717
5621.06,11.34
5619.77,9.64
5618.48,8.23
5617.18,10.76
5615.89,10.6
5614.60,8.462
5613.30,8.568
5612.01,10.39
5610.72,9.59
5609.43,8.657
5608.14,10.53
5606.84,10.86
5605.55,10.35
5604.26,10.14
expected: 4.8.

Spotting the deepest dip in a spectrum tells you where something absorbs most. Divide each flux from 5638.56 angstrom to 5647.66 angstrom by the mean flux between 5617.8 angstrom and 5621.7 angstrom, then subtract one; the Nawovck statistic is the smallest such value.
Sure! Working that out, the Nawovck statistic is -0.027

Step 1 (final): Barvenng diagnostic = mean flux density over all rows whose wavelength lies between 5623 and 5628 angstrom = 9.6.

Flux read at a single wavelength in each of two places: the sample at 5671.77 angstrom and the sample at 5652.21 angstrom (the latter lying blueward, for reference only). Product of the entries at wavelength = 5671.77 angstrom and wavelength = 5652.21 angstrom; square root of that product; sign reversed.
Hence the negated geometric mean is -11.5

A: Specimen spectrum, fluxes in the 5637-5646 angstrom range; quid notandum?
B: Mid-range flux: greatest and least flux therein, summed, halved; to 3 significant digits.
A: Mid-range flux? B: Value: 10.4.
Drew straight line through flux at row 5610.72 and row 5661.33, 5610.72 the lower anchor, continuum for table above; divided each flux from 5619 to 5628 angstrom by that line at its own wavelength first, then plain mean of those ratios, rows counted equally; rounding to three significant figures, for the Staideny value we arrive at 1.02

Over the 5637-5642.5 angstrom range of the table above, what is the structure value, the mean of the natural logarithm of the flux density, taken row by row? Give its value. 2.34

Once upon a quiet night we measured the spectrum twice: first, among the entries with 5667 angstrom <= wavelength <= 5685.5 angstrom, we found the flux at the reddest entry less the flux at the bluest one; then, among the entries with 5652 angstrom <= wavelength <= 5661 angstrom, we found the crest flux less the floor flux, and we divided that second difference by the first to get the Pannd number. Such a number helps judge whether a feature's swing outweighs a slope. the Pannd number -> -14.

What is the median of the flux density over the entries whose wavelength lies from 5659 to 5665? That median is 10.1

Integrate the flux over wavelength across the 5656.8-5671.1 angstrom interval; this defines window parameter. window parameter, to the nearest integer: 151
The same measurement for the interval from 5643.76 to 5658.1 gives 157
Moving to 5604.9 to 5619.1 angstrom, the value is 138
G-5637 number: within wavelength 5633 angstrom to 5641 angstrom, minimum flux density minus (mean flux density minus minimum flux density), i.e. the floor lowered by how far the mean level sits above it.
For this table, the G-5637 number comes 6.9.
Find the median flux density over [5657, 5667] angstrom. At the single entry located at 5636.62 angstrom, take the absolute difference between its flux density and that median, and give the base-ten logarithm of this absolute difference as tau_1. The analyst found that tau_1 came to 0.10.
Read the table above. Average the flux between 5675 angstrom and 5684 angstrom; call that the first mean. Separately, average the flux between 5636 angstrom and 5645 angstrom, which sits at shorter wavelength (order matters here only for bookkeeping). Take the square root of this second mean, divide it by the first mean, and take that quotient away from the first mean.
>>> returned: 10.3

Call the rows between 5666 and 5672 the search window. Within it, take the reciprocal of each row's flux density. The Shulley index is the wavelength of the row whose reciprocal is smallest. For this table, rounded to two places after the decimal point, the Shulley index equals 5666.55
